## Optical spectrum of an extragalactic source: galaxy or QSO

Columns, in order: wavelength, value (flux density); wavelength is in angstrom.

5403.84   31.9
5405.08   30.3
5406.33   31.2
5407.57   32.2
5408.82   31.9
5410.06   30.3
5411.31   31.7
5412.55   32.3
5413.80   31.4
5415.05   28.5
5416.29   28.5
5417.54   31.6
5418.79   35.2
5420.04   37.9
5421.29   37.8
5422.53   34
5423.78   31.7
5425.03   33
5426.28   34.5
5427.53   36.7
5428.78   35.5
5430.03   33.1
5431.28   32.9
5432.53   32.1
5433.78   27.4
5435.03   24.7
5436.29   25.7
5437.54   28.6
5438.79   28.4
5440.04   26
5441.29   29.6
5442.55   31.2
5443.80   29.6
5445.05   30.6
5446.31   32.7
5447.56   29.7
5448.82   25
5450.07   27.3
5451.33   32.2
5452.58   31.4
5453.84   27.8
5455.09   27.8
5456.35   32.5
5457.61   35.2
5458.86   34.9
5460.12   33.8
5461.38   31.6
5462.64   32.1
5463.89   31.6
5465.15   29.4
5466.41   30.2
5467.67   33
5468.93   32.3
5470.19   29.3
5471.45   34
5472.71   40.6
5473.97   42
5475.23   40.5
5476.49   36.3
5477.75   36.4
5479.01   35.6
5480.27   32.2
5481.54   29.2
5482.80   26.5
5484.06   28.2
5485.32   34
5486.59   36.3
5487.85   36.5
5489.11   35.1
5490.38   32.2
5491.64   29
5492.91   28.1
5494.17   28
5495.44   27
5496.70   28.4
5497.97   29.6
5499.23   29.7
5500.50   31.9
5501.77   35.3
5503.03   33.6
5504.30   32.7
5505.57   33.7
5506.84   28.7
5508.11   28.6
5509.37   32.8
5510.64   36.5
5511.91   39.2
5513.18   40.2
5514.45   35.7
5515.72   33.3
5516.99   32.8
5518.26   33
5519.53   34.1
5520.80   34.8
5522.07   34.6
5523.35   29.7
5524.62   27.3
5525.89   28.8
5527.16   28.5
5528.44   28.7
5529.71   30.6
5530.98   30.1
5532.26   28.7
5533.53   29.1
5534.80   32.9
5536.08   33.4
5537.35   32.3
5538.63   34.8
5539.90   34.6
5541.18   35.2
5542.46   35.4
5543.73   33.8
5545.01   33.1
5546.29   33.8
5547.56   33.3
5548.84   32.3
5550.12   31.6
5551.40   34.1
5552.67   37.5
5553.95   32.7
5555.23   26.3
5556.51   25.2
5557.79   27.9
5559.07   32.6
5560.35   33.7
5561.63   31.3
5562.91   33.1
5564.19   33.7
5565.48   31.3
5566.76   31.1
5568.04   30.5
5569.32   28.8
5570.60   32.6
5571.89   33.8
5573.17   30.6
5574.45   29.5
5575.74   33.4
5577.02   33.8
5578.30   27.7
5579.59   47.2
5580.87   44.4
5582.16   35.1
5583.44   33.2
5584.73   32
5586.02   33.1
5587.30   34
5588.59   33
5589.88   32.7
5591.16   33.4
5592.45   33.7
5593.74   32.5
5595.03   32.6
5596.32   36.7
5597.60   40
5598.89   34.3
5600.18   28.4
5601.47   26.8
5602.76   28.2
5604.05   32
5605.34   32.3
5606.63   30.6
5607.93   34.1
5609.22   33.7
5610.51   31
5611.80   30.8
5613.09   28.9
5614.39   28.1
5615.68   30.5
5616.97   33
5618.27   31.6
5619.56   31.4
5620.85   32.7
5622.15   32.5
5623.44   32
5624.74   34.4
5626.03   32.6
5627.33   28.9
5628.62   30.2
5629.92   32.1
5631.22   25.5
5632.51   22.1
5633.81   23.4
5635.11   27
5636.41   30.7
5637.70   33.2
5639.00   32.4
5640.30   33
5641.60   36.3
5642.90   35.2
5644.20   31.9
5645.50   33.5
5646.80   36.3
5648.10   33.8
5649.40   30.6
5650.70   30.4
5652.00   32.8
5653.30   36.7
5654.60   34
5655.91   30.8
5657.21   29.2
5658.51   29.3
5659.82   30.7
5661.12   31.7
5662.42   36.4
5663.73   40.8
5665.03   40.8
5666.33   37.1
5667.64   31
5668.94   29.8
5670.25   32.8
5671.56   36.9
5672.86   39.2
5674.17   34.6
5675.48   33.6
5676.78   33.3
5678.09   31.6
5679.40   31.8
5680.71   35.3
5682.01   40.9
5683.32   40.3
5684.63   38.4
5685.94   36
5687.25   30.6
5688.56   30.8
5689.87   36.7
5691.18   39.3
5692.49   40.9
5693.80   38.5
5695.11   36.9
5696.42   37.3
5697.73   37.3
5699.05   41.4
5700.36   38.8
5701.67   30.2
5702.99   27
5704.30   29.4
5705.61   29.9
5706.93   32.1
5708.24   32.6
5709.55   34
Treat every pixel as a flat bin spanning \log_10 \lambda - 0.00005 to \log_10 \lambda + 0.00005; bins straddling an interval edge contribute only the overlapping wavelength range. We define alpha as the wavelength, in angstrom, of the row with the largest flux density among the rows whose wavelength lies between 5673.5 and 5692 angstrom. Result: 5682.01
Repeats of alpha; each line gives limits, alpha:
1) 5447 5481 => 5473.97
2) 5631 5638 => 5637.70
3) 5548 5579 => 5552.67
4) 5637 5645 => 5641.60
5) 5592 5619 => 5597.60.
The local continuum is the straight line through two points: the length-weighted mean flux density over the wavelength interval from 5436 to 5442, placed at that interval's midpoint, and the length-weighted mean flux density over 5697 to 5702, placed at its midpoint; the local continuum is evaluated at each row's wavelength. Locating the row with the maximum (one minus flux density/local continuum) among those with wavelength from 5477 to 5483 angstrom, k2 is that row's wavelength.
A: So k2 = 5482.80 angstrom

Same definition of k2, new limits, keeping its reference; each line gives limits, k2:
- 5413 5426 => 5416.29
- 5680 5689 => 5687.25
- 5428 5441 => 5435.03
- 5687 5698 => 5687.25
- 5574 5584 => 5578.30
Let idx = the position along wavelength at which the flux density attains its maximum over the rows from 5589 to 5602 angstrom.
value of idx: 5597.60 angstrom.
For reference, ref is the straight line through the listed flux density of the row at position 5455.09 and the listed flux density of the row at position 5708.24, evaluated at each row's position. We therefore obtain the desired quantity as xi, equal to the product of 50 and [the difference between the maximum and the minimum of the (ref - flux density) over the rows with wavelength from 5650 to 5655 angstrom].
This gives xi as 313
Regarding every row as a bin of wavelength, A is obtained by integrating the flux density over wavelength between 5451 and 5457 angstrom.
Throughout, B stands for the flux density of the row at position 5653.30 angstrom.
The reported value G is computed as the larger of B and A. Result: 182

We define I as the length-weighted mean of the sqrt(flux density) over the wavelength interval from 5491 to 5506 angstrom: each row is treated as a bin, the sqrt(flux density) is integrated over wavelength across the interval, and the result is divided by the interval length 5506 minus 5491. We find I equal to 5.52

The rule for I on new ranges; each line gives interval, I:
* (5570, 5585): 5.86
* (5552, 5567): 5.59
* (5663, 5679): 5.91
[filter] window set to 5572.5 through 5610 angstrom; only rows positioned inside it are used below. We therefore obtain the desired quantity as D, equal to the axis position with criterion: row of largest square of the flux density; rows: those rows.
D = 5579.59 angstrom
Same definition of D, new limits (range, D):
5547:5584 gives 5579.59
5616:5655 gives 5653.30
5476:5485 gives 5477.75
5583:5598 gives 5597.60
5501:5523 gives 5513.18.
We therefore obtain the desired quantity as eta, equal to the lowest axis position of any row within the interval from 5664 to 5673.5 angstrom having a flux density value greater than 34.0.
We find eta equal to 5665.03 angstrom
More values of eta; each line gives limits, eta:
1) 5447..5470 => 5457.61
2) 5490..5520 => 5501.77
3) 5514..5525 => 5514.45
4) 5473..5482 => 5473.97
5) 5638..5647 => 5641.60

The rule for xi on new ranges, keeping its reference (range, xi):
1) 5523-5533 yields 160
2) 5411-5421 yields 466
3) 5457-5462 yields 184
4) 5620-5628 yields 277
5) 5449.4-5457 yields 254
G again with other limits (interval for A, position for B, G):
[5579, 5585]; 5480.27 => 232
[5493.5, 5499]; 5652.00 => 156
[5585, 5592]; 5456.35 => 232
